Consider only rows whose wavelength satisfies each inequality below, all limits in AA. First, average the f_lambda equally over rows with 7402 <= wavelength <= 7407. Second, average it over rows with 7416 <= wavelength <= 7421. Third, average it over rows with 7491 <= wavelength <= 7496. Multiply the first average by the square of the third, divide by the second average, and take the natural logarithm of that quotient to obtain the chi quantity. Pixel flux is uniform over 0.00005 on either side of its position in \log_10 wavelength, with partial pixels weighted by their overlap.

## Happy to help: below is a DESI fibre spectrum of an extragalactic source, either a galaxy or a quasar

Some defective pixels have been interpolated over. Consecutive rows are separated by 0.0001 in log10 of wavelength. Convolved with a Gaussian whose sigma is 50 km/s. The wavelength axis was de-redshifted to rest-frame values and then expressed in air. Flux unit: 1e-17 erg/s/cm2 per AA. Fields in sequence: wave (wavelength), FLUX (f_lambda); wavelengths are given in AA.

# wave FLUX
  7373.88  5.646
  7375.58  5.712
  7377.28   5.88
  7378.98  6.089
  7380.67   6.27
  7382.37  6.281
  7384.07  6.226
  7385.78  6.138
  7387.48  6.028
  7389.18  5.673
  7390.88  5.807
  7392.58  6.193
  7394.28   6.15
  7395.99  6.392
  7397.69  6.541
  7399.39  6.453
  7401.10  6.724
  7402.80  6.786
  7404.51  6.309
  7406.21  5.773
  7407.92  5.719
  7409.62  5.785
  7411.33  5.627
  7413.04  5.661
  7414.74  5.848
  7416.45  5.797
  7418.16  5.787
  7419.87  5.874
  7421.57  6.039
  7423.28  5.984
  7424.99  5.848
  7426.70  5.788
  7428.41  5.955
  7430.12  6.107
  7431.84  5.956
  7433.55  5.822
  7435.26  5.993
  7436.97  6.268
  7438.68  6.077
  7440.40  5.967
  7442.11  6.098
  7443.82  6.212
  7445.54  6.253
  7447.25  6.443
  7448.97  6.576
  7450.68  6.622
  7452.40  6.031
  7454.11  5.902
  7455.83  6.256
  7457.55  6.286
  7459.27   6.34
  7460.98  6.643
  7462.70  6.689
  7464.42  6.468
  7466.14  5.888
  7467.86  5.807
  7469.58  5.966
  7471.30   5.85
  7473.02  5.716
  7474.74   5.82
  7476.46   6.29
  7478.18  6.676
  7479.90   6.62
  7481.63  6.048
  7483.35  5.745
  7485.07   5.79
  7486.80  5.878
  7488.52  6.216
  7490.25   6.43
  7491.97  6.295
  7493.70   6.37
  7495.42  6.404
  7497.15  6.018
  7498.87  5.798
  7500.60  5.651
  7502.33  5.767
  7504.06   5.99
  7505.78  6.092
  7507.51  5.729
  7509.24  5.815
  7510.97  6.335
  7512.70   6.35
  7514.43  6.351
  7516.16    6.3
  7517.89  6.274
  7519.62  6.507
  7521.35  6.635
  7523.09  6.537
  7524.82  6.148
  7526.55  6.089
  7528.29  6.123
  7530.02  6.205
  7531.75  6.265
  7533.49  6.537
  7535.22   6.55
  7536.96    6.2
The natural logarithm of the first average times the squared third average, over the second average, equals 3.78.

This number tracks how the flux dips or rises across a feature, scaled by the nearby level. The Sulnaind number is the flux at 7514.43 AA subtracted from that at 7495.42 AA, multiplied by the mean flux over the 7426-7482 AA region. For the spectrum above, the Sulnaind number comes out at 0.3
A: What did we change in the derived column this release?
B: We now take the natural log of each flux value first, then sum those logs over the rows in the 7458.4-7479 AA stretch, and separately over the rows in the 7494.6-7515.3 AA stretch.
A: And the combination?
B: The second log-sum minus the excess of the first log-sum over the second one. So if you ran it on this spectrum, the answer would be 21.2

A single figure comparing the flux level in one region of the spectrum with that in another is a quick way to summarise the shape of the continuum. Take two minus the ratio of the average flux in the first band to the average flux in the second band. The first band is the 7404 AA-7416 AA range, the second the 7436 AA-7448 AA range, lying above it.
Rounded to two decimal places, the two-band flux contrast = 1.06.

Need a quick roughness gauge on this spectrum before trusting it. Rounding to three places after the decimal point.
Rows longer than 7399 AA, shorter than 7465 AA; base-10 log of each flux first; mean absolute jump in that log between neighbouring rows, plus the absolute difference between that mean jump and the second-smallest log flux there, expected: 0.753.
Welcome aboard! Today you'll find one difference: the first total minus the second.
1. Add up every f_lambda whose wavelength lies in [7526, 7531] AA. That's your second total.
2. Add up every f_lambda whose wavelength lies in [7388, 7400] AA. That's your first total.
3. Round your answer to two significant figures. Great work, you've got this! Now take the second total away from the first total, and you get 25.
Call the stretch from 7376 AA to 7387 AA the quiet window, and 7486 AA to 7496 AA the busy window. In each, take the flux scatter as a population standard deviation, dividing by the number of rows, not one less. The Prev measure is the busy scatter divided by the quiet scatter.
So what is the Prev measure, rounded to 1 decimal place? 1.4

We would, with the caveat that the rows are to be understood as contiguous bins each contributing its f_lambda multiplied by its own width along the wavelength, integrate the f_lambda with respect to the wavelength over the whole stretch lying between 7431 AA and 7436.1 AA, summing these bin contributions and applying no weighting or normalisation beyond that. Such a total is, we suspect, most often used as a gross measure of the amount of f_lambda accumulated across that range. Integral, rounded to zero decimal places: 30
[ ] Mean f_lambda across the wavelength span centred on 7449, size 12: 6.29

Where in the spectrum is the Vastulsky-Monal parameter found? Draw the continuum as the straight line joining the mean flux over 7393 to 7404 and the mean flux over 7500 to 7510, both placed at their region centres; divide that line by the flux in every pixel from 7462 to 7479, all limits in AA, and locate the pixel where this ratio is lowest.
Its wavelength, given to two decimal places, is 7478.18 AA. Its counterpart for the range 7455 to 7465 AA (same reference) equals 7462.70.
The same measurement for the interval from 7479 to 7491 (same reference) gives 7479.90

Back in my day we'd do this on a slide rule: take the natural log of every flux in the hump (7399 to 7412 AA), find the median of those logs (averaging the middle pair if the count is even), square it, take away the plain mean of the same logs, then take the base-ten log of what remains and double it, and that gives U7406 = 0.31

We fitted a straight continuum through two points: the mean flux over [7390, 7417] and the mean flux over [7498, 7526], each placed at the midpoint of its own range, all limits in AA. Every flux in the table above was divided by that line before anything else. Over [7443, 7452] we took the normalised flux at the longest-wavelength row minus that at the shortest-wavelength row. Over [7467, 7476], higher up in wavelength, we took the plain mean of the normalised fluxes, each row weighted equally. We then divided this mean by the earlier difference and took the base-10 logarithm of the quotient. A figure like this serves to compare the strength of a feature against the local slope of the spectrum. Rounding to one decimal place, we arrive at 1.2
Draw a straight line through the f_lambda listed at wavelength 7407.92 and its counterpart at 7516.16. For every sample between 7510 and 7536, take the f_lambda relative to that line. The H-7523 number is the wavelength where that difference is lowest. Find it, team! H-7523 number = 7526.55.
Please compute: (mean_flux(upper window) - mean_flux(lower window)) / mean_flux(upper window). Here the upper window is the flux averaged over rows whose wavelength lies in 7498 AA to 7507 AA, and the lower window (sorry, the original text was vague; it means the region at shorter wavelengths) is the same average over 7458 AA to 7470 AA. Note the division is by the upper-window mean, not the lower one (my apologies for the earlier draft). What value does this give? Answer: -0.07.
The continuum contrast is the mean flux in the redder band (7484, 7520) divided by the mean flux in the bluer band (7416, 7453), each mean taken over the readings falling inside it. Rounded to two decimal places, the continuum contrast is 1.01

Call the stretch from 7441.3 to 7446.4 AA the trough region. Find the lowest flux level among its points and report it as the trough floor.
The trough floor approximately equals 6.098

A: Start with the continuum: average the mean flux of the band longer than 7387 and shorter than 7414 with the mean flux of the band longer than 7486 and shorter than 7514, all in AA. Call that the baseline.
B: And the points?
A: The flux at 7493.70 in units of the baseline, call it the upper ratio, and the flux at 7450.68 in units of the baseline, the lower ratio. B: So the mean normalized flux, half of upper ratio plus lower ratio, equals 1.07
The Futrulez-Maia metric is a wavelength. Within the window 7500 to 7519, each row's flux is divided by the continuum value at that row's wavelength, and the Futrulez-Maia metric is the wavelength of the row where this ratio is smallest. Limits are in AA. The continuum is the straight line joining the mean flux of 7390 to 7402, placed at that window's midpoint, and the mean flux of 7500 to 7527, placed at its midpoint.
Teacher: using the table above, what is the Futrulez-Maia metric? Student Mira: 7500.60 AA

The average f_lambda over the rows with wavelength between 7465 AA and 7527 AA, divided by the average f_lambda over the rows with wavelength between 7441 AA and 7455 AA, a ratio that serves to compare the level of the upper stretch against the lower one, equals 0.98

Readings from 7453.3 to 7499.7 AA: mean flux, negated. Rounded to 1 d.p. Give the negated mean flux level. -6.2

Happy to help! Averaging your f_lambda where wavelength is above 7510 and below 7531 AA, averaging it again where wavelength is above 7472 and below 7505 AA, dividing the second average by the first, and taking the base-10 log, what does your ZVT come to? -0.017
